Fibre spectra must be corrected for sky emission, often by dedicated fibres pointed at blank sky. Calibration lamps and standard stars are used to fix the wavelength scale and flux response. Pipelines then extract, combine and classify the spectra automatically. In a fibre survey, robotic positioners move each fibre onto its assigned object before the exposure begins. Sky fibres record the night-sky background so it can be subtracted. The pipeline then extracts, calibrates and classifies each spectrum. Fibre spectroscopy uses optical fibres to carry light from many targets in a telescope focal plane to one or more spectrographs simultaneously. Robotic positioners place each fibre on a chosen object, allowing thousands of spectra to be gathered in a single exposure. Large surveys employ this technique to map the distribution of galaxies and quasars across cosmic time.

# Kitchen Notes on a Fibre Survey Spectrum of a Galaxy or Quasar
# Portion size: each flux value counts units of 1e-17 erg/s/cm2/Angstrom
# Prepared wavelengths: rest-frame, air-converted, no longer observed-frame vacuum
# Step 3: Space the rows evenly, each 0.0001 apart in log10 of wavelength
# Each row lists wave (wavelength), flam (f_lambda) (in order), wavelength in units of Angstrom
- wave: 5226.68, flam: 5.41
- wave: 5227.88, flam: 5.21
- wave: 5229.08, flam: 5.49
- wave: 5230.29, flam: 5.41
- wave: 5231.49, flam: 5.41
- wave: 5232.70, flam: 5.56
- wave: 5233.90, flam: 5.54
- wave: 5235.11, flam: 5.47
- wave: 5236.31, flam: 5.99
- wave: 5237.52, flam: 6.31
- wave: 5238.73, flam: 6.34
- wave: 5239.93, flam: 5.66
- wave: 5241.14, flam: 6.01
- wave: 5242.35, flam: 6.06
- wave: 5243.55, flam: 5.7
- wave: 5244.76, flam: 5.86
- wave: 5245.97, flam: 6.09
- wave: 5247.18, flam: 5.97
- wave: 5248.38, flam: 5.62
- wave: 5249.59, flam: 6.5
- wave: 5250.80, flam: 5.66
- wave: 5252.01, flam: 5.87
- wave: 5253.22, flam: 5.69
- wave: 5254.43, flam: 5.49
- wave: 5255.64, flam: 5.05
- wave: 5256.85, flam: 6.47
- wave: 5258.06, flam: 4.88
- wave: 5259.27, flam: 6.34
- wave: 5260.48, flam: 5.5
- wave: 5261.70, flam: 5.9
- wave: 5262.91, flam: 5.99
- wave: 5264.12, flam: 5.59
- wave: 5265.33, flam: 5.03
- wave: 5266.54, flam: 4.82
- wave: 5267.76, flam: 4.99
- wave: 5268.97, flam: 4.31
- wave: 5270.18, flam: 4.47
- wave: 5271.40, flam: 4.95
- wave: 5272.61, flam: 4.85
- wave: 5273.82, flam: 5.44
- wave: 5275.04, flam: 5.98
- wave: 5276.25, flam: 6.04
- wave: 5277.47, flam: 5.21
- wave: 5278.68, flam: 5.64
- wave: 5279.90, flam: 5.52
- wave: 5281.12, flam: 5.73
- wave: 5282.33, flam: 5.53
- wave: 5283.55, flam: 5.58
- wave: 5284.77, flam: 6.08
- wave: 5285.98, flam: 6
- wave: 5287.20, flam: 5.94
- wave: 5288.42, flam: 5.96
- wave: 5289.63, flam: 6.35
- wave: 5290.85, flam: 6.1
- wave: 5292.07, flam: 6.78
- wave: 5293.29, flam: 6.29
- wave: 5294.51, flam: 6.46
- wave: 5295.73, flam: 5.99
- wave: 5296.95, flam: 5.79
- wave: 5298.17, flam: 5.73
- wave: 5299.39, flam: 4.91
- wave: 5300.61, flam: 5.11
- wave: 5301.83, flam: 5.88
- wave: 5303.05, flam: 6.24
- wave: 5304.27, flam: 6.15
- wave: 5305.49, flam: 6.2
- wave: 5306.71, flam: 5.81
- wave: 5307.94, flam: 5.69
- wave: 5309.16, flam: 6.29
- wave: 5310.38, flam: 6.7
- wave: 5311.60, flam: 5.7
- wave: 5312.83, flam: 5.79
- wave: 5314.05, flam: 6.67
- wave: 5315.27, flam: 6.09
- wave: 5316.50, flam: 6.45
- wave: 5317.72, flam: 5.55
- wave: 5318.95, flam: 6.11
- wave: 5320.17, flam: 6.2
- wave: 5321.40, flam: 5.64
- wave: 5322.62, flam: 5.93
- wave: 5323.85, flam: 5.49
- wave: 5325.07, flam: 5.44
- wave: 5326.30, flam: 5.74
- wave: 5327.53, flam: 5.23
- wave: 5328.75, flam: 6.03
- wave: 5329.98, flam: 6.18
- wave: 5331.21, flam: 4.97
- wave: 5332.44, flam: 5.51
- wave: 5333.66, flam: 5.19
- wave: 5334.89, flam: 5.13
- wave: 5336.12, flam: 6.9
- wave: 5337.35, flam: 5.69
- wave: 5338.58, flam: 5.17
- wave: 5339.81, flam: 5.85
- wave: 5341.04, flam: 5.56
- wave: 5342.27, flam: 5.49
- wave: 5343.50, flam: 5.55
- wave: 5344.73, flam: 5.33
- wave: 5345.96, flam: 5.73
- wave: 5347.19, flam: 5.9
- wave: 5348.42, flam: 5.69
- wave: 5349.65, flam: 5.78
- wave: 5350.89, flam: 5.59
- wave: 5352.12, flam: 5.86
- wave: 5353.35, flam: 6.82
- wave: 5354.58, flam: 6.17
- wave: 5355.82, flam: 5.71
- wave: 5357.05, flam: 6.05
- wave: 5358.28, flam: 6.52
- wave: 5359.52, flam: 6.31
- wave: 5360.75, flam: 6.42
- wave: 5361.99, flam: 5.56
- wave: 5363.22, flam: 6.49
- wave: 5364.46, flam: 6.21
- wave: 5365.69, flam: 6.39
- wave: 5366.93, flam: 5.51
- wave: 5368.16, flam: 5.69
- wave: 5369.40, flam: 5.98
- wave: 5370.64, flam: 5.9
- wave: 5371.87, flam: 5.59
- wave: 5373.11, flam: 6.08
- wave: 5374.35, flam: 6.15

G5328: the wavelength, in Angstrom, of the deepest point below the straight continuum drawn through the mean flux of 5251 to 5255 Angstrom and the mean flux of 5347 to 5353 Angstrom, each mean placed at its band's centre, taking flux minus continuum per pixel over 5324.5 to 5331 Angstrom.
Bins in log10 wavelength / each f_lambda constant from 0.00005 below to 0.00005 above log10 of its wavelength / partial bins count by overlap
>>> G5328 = 5327.53 Angstrom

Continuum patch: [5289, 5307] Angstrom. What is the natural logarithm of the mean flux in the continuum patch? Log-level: 1.79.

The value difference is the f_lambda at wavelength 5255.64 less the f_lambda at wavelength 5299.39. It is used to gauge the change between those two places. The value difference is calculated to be 0.14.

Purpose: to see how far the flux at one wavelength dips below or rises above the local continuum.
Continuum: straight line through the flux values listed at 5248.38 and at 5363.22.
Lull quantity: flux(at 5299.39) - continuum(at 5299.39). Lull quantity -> -1.1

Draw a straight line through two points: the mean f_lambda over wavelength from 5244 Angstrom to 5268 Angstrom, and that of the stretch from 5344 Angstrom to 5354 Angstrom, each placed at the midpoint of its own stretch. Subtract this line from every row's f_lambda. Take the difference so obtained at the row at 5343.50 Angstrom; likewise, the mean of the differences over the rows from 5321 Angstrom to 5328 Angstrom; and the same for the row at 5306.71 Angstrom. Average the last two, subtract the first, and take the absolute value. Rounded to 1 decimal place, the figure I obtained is 0.2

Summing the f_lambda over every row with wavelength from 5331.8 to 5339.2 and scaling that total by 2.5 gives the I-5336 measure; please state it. 84.0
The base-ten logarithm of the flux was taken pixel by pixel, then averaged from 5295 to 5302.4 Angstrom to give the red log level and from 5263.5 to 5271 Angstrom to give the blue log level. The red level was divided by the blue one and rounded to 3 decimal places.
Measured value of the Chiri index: 1.086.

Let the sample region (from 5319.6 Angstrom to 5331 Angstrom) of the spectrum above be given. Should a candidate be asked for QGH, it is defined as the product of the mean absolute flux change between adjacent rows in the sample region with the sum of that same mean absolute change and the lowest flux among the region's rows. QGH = 2.18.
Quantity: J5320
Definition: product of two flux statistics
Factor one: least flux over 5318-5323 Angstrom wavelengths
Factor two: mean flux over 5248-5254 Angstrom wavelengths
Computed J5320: 33.1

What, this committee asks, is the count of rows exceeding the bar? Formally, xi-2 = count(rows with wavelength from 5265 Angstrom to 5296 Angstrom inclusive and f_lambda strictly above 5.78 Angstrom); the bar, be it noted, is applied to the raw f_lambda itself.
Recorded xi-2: 12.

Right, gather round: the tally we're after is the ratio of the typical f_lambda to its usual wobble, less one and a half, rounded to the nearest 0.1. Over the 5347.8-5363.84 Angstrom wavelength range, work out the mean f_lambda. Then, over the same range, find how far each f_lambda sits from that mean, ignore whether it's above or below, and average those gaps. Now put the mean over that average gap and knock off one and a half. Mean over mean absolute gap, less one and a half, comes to 15.8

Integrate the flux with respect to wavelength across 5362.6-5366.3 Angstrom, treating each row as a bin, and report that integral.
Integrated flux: 23.6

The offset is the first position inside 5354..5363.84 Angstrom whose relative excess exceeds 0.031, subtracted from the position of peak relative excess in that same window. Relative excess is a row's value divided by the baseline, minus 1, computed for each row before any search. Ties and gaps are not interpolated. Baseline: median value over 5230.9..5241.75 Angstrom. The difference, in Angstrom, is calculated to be 3.7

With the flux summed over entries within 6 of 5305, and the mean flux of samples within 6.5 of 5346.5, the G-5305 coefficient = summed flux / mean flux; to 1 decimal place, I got 10.4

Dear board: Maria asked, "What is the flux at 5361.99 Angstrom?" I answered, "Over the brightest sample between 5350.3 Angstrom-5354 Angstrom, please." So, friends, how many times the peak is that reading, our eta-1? 0.82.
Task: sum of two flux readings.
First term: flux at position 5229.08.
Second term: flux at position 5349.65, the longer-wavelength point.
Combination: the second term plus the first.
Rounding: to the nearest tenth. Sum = 11.3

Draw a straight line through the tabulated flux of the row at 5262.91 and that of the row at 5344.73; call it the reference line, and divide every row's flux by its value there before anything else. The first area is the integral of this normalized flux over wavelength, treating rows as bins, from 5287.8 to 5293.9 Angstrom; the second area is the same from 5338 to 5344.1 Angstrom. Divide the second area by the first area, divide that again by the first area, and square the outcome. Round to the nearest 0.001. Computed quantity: 0.020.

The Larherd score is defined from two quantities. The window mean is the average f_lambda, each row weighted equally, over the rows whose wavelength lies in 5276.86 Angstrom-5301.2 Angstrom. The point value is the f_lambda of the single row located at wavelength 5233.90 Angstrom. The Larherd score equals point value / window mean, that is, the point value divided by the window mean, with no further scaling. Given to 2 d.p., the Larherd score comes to 0.95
